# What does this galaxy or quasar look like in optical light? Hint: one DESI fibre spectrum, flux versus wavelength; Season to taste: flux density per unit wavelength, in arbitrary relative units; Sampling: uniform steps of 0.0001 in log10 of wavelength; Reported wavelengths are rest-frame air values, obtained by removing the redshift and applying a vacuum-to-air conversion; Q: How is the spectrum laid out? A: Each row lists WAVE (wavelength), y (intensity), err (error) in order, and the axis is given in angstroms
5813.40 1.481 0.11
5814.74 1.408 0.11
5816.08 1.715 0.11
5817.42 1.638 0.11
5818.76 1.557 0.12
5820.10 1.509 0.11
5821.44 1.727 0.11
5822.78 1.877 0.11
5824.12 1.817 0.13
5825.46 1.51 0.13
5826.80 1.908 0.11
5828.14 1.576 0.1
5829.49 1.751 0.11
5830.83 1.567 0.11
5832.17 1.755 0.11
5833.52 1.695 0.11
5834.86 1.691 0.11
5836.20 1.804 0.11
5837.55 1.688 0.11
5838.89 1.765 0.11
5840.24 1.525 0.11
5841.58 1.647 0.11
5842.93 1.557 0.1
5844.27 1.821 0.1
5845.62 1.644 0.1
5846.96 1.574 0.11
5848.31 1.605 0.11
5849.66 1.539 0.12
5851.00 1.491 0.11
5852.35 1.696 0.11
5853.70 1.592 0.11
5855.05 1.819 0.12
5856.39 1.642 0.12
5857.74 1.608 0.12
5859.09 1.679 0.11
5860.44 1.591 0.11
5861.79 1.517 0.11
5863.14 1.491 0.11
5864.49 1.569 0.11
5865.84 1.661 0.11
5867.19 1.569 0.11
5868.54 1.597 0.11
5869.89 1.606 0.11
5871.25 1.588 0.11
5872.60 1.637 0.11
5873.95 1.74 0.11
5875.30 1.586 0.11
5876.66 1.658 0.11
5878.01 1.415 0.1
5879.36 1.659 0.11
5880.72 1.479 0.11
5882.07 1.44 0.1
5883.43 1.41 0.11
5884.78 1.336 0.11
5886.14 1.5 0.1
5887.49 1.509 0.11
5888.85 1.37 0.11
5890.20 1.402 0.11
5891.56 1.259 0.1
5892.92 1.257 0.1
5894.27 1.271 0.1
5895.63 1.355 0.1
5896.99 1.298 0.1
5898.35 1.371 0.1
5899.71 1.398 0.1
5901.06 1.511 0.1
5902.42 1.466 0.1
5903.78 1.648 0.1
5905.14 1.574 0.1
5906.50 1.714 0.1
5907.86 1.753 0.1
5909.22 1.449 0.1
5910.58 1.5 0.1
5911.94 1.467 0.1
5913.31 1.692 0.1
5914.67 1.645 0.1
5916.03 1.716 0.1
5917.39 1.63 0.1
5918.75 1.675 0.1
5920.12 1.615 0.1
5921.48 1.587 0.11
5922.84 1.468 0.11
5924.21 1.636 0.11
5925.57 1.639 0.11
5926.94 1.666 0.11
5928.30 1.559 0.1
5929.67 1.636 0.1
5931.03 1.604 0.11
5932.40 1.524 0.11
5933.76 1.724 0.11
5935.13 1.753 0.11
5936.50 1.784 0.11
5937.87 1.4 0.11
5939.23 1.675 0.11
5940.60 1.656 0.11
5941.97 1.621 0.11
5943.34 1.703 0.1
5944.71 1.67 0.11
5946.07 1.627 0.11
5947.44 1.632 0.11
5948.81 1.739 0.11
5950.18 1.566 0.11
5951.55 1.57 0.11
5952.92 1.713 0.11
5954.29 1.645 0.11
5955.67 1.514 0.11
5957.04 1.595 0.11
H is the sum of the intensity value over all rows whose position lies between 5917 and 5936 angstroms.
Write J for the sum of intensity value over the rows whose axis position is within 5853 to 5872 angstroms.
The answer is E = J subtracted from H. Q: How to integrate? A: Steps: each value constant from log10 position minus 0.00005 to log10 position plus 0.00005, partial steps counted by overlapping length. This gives 0.2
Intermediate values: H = 22.7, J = 22.5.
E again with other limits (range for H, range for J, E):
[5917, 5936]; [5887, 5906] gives 3.0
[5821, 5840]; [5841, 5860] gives 1.2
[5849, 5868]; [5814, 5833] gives -0.9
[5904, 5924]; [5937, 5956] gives -0.2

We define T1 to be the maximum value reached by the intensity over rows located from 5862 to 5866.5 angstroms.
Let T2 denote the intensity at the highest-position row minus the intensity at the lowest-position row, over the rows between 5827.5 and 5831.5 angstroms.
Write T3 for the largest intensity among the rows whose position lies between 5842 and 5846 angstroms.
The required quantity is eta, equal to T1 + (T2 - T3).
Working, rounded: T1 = 1.661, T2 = -0.01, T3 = 1.821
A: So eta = -0.17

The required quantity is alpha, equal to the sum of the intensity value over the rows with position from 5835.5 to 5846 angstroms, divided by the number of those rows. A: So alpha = 1.68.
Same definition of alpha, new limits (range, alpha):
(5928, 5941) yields 1.63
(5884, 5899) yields 1.36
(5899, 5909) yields 1.58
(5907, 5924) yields 1.60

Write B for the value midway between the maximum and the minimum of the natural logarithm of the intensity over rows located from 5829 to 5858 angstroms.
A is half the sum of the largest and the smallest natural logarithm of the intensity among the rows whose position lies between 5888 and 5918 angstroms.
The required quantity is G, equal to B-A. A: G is 0.10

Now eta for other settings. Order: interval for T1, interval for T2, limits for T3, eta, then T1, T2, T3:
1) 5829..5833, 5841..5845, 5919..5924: 0.31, 1.755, 0.17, 1.615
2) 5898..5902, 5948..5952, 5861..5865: -0.23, 1.511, -0.17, 1.569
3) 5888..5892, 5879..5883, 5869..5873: -0.45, 1.402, -0.22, 1.637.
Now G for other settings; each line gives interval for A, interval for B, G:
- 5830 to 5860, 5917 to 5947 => -0.04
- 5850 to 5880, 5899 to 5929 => -0.02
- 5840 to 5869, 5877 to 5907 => -0.12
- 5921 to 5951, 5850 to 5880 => 0.02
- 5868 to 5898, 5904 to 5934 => 0.07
